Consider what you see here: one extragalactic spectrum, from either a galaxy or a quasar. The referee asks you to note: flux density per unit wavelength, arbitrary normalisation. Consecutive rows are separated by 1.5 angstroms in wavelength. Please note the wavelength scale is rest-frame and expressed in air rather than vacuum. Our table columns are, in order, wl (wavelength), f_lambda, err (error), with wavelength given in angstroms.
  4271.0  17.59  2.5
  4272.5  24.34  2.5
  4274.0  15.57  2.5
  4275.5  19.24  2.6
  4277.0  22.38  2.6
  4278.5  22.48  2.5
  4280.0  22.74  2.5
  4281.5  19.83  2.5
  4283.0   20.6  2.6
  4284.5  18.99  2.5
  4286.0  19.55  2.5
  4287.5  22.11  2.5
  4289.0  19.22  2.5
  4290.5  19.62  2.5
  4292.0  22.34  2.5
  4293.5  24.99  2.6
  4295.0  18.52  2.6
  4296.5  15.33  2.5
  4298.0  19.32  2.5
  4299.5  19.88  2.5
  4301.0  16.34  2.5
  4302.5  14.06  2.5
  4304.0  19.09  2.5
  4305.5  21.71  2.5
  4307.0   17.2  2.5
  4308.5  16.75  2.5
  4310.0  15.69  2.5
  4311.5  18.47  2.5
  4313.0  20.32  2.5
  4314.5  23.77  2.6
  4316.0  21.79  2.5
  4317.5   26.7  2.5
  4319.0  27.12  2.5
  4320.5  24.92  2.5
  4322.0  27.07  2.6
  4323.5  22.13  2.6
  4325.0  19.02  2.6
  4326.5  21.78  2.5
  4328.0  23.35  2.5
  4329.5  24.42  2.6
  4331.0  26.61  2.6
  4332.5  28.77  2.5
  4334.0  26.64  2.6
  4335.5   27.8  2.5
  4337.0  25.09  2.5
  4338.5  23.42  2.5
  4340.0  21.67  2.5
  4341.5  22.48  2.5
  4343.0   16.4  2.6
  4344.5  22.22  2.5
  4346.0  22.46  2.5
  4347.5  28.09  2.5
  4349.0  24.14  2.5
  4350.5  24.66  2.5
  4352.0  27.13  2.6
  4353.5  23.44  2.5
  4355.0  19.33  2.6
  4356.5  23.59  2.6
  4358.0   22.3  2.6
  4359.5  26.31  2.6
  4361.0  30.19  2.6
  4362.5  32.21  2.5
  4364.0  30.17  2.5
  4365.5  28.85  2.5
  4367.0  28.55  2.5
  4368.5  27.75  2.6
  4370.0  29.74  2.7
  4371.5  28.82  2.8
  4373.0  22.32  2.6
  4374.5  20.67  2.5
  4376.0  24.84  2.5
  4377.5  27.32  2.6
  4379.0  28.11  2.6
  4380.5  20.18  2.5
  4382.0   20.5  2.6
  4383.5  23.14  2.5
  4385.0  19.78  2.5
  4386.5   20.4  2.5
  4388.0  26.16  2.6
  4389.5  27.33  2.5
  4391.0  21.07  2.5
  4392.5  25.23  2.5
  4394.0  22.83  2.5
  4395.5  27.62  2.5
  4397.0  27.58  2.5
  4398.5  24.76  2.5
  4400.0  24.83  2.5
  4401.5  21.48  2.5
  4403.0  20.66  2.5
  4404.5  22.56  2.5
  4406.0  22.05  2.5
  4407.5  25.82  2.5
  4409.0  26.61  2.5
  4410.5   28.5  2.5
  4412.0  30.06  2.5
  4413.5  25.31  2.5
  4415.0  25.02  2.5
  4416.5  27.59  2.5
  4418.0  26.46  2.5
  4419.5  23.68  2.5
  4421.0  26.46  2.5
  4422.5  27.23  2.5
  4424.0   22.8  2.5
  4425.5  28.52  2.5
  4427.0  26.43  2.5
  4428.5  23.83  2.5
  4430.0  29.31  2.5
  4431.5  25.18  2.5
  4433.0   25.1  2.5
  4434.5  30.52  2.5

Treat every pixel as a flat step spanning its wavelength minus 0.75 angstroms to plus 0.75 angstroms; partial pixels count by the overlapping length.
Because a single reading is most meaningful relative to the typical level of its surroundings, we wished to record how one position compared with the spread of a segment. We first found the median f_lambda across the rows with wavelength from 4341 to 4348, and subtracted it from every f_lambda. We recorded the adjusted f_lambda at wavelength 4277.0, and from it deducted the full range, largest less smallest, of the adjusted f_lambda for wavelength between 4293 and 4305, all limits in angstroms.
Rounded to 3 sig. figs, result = -11.0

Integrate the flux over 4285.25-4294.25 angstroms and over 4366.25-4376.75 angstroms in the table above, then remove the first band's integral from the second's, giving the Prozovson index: 82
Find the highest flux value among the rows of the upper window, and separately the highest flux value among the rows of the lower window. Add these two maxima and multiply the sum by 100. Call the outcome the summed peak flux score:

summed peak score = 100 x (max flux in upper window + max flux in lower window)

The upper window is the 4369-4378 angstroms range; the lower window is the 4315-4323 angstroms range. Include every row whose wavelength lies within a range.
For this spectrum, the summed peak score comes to 5686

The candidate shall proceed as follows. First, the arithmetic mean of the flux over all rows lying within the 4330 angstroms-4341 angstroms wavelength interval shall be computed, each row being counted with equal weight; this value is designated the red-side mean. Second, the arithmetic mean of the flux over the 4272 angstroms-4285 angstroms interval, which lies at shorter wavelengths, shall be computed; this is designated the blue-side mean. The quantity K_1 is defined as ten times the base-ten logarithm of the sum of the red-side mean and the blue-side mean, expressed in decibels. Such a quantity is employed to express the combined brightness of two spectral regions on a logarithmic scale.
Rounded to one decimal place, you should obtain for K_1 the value 16.7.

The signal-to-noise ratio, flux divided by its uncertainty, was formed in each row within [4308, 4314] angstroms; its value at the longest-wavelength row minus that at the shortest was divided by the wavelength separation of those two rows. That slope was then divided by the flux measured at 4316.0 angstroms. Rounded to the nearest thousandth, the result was 0.015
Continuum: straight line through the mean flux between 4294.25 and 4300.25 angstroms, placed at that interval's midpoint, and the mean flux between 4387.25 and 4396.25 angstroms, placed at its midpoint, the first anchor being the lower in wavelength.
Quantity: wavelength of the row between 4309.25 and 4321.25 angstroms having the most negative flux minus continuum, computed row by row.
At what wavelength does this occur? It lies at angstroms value 4310.0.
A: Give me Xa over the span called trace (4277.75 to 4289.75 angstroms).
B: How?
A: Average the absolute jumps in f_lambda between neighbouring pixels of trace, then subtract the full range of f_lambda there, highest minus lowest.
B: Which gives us -2.1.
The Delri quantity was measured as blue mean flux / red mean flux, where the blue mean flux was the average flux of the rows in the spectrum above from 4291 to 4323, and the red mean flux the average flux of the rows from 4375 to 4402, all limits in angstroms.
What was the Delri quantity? 0.85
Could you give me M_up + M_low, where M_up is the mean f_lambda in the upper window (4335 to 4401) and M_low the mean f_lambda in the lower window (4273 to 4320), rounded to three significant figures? 44.9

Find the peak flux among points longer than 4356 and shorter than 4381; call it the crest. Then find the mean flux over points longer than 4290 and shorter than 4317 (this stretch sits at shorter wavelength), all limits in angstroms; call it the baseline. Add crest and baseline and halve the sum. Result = 25.7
